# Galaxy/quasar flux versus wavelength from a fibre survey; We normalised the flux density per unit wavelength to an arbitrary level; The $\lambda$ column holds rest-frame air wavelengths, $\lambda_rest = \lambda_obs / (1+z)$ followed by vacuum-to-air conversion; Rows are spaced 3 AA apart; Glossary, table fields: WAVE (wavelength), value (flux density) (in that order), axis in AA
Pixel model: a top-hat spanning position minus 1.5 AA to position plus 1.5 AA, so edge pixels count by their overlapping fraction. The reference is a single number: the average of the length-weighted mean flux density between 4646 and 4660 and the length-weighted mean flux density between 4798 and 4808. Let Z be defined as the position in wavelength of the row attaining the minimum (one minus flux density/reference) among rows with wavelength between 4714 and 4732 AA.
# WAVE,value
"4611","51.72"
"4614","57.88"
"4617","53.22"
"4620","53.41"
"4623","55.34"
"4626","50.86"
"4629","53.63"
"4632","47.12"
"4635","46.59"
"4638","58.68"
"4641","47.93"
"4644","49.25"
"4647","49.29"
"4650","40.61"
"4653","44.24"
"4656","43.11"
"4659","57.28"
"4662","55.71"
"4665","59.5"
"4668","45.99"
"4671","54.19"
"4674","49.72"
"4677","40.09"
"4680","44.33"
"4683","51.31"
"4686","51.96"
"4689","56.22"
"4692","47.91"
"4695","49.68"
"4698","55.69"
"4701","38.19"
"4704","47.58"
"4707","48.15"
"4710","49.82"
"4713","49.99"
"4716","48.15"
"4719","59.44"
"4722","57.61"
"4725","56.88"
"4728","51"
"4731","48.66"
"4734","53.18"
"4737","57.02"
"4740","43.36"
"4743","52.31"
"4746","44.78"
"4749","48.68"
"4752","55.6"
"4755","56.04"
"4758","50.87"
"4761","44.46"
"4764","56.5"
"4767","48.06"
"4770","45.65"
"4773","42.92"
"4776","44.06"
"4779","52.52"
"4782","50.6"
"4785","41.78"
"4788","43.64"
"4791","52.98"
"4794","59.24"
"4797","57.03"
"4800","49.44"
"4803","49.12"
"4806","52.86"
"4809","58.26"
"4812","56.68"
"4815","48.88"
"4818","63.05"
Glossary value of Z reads 4719 AA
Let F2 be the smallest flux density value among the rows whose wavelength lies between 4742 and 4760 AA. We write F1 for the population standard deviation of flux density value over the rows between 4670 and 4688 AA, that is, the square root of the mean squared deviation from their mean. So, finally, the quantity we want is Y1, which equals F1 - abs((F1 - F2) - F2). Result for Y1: -80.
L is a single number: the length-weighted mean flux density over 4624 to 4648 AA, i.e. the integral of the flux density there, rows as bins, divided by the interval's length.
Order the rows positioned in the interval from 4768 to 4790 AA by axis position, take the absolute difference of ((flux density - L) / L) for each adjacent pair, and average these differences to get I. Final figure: 0.082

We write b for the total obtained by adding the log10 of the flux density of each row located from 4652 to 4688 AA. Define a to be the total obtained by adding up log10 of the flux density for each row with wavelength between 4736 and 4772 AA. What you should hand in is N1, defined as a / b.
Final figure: 1.00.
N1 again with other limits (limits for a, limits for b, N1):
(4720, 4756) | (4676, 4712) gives 1.02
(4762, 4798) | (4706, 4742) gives 0.99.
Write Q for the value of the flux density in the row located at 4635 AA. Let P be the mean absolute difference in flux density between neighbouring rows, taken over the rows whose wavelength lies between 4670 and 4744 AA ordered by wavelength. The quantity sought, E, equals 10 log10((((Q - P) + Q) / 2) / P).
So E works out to 9.1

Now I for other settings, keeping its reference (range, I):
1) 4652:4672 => 0.140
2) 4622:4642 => 0.122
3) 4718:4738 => 0.063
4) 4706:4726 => 0.058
